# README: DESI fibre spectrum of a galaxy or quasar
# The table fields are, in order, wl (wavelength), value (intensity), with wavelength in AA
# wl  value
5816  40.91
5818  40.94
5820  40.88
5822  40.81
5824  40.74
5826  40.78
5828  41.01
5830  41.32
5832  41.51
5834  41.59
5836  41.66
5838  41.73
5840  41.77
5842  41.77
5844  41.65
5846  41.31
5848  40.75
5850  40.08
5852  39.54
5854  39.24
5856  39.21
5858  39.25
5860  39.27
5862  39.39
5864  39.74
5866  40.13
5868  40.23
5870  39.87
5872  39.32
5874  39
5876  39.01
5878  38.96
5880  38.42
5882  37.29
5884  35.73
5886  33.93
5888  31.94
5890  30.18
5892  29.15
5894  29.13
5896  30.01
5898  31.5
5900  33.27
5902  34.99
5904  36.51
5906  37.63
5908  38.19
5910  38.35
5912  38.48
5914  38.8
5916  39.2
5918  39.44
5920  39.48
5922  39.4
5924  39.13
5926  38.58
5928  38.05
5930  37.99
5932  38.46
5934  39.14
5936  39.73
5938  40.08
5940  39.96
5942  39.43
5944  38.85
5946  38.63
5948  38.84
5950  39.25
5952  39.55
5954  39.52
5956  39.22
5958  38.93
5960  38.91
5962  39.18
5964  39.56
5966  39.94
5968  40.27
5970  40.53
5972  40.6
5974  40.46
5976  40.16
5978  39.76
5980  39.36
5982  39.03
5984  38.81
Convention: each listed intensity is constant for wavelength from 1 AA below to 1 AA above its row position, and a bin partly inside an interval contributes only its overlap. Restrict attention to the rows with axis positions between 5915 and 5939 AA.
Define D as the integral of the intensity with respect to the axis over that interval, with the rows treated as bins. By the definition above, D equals 937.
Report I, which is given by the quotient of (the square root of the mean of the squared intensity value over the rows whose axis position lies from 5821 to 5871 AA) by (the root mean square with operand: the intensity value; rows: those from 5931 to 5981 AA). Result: 1.03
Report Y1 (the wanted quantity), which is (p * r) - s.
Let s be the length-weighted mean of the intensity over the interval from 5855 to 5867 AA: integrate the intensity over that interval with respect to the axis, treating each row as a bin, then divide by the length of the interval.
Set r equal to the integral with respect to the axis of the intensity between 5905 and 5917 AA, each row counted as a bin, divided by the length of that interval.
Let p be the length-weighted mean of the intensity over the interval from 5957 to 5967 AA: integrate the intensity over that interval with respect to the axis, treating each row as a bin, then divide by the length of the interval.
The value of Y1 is 1471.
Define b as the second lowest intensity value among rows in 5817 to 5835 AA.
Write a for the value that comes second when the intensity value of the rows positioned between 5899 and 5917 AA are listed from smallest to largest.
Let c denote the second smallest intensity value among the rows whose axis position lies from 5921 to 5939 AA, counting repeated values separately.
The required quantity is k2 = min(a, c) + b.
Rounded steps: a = 34.99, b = 40.78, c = 38.05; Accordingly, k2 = 75.8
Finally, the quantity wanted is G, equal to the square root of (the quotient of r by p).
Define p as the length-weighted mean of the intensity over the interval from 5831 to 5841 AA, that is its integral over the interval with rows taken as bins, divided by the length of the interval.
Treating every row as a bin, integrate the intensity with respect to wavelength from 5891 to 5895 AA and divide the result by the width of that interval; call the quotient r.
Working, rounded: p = 41.7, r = 29.1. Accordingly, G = 0.84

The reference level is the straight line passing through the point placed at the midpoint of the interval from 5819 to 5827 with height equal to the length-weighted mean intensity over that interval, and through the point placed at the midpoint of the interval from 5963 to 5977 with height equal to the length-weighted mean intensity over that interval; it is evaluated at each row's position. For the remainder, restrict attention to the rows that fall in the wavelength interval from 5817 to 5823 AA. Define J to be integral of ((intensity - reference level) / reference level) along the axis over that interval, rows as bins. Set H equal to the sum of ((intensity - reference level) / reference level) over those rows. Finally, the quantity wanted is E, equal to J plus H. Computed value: 0.0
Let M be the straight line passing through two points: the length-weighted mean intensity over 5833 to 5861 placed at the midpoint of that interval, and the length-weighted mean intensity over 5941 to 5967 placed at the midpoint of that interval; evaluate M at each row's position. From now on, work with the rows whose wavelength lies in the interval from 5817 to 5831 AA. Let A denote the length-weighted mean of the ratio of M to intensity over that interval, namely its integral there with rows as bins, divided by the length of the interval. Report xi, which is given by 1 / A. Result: 1.00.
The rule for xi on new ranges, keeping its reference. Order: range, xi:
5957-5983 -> 1.02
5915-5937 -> 0.98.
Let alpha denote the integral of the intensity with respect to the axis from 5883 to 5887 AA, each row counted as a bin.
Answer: 139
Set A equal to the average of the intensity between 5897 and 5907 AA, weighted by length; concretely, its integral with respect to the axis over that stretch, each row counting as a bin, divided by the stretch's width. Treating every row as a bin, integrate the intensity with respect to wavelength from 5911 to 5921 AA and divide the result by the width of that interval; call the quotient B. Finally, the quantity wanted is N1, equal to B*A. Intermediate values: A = 34.8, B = 39.1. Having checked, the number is 1359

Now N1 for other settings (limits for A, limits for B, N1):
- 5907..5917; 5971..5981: 1547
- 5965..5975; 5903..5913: 1527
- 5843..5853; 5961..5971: 1622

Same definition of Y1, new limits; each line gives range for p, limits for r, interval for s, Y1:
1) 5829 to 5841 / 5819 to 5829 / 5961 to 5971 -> 1659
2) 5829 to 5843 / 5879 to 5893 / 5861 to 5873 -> 1367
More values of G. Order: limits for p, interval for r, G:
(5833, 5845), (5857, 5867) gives 0.97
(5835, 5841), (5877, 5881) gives 0.96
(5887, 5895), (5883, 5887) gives 1.08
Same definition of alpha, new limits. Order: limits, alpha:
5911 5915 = 155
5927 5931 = 152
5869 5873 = 158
